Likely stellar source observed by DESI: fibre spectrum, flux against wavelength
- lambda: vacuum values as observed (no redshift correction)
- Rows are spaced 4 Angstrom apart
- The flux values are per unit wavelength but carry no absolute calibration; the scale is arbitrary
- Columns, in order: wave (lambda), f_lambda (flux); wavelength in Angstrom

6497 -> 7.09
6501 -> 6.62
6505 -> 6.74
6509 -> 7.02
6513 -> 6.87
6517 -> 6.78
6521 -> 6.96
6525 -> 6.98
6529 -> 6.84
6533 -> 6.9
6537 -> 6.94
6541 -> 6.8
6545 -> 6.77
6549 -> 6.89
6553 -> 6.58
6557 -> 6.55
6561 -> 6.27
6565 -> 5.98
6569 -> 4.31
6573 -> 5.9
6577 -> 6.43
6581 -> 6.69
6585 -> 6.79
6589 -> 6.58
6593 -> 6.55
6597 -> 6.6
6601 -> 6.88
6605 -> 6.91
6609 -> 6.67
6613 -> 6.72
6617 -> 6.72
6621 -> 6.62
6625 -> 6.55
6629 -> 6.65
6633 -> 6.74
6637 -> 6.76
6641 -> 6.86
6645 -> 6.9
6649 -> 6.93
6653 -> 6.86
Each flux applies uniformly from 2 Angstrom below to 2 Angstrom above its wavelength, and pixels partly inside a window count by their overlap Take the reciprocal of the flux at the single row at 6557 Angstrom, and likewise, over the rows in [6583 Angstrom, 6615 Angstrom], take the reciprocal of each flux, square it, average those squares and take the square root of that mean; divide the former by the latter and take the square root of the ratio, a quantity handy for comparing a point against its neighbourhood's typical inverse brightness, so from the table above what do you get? 1.012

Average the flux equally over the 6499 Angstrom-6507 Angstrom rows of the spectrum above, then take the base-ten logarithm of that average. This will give 0.825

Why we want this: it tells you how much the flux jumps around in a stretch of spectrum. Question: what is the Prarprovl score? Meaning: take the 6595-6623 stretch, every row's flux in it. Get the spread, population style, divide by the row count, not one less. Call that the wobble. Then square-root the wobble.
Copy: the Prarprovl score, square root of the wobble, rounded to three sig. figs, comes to 0.335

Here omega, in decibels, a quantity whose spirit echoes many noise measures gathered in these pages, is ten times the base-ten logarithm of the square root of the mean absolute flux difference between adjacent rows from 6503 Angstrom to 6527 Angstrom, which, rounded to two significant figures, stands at -4.2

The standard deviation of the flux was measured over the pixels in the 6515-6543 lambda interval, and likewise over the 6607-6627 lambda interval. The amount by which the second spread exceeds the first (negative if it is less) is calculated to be 0.0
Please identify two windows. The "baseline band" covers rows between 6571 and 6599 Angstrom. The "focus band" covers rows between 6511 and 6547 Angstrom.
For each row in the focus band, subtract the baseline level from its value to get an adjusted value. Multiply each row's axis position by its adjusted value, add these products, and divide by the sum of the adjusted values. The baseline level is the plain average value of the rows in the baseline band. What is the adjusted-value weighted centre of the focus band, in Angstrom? 6528.4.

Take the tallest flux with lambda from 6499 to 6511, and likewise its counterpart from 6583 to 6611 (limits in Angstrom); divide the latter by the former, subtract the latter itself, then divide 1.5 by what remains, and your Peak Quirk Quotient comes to -0.253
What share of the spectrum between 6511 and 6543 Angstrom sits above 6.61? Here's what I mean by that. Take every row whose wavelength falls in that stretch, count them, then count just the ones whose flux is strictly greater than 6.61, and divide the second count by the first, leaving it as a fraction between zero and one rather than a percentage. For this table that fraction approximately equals 1.00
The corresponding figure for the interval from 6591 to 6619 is 0.71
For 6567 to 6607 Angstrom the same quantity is 0.40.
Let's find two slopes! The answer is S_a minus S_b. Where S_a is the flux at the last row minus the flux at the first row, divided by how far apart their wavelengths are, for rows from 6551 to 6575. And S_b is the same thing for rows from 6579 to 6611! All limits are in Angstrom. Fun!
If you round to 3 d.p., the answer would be -0.033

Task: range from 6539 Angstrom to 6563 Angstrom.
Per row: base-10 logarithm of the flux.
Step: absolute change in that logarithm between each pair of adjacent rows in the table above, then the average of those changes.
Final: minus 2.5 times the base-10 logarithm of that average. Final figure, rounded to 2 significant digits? 5.0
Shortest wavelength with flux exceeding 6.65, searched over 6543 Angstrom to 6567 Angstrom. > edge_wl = 6545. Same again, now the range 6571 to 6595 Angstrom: 6581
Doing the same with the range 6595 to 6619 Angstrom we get 6601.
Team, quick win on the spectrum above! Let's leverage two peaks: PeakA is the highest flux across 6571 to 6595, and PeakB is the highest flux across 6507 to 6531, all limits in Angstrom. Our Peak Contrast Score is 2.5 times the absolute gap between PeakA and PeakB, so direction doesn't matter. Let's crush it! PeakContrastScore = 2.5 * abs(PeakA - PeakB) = 0.6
